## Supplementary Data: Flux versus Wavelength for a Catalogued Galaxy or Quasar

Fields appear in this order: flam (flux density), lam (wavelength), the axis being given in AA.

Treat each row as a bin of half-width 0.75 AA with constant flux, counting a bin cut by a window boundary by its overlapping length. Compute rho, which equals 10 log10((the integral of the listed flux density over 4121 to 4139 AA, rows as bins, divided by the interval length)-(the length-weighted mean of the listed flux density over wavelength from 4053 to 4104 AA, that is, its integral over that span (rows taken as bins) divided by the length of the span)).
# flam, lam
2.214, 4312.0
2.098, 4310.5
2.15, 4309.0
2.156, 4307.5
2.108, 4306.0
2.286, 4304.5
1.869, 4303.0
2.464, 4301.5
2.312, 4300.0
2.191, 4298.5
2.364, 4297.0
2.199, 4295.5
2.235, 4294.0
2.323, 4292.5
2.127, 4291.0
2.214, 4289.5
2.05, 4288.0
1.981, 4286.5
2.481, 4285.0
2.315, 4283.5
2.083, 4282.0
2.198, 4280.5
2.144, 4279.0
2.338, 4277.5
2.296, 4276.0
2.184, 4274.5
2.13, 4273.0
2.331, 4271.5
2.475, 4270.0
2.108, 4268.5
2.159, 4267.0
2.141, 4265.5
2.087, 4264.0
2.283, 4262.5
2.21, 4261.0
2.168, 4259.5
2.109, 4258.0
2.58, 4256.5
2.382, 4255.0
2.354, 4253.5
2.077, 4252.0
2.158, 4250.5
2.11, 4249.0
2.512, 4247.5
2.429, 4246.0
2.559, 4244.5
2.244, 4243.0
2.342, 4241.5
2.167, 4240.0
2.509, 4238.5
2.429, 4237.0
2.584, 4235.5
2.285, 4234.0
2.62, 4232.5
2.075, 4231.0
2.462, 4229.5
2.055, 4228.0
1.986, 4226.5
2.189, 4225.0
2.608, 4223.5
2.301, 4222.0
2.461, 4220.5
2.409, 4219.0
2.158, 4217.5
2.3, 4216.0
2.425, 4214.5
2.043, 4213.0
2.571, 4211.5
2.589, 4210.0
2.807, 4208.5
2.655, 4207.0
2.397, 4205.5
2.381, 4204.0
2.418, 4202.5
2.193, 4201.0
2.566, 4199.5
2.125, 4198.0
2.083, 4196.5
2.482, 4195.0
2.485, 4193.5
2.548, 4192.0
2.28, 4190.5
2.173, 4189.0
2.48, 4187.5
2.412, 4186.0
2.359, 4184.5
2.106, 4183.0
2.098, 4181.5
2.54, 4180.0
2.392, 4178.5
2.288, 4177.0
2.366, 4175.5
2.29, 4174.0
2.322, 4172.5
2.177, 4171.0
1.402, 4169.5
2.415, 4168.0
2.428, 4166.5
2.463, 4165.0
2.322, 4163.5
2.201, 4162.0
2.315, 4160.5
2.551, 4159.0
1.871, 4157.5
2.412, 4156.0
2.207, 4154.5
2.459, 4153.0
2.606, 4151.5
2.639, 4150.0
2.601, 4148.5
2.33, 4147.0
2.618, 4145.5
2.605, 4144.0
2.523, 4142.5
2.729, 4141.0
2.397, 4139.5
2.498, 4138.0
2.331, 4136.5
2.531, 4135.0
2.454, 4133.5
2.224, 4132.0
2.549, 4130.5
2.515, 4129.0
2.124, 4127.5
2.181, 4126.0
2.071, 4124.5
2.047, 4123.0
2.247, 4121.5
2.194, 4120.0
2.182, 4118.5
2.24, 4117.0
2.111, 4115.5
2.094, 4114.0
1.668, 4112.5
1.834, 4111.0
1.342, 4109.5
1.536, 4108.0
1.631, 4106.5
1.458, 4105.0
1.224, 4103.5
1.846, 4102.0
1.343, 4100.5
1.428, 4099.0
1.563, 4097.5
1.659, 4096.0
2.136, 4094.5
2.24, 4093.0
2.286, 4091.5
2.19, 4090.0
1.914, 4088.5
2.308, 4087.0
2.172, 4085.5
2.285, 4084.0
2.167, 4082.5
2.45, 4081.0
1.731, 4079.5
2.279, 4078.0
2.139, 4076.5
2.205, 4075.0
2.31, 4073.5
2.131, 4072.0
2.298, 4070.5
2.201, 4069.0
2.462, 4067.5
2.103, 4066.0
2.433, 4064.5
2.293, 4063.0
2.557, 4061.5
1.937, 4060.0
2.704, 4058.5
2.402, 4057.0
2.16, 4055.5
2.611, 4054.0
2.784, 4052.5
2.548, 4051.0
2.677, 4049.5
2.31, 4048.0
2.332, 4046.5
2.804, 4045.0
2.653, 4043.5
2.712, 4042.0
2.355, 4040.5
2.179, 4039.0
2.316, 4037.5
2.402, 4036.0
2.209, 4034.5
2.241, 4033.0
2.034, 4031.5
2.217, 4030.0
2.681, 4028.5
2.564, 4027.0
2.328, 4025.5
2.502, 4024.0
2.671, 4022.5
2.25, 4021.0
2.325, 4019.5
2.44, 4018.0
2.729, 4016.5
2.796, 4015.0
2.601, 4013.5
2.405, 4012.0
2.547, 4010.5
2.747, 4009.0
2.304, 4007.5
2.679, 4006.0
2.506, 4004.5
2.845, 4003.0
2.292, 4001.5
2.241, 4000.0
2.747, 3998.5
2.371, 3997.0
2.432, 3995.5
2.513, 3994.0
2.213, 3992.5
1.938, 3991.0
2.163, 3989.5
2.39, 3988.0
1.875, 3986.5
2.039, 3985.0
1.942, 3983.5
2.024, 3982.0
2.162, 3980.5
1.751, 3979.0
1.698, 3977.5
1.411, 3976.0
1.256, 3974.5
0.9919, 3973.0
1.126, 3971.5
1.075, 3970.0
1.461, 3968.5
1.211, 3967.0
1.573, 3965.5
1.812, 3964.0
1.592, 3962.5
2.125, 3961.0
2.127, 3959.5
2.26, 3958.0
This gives -7.3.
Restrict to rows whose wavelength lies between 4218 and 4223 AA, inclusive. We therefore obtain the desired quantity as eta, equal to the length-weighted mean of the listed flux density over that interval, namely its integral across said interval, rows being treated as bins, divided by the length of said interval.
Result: 2.4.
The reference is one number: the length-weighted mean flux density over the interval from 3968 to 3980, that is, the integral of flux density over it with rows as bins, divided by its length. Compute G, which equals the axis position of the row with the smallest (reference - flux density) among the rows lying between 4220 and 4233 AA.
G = 4232.5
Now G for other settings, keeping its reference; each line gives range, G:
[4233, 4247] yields 4235.5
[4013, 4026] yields 4015.0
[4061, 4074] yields 4061.5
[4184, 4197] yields 4192.0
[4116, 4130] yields 4129.0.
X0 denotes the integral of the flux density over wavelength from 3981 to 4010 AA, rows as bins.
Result 67.6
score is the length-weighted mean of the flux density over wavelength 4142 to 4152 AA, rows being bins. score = 2.6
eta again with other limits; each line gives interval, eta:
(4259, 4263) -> 2.2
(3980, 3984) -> 2.0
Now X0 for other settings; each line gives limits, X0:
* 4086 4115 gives 51.6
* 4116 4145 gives 68.1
